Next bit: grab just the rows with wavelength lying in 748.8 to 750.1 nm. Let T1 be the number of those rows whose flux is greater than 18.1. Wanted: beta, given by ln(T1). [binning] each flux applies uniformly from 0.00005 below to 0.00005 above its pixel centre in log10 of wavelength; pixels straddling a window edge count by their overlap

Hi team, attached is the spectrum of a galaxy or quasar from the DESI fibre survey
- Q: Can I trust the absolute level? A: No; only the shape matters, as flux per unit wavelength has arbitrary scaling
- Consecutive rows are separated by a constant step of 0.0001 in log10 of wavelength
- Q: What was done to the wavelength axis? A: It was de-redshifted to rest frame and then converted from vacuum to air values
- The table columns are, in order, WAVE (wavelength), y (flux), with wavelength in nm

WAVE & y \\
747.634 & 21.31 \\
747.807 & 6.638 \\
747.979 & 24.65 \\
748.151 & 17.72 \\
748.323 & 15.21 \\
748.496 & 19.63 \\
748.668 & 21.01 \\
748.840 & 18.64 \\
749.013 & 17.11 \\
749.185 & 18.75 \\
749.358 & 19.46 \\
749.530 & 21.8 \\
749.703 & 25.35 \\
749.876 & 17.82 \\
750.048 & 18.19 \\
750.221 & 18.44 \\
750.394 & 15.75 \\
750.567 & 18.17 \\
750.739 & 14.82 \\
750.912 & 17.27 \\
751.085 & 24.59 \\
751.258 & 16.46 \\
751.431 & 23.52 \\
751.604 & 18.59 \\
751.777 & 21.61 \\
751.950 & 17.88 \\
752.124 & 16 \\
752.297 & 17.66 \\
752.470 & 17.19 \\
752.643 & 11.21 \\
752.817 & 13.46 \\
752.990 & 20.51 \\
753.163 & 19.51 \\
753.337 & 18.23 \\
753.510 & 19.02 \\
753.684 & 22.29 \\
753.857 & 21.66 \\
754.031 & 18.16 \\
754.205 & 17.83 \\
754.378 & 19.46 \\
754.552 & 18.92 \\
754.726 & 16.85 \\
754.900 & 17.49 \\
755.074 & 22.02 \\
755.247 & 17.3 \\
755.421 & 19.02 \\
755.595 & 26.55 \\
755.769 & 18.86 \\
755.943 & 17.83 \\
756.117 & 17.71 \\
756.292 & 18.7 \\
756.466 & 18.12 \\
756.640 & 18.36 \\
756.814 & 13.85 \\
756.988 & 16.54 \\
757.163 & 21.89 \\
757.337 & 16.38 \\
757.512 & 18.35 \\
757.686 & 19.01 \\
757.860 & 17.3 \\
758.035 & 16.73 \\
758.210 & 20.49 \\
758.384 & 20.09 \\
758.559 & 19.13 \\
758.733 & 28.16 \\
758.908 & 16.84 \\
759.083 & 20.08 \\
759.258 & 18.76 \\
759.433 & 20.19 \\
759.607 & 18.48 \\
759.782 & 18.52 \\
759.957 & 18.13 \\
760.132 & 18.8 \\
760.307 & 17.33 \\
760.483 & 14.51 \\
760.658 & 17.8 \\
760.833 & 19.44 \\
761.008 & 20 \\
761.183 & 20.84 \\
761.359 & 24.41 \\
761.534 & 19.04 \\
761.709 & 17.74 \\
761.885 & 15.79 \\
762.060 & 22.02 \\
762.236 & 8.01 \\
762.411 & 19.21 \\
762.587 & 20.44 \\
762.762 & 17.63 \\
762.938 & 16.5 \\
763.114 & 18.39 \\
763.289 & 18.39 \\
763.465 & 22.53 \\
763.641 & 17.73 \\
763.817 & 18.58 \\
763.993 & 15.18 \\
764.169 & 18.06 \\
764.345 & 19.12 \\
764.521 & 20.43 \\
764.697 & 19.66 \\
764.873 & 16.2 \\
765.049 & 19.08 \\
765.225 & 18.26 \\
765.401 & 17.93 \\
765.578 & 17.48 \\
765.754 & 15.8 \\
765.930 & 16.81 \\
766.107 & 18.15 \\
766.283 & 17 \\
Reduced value 1.79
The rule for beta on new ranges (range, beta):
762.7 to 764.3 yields 1.39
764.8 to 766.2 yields 1.10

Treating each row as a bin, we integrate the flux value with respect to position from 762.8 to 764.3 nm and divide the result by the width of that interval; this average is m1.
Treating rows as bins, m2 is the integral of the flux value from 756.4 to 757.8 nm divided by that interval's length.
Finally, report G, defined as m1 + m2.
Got 36.0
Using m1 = 18.2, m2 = 17.8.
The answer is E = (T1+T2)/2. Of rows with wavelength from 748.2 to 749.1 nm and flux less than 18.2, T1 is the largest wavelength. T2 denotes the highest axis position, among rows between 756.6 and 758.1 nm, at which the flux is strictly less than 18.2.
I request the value 753.52 nm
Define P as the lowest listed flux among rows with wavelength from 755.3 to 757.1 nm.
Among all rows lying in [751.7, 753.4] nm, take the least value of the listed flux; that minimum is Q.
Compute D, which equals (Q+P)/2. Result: 12.5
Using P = 13.85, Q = 11.21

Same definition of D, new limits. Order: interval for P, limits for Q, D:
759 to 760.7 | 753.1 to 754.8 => 15.7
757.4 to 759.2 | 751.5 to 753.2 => 14.0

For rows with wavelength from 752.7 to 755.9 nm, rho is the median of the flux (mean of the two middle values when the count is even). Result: 19.0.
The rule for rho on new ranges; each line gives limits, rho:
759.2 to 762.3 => 18.6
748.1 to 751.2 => 18.3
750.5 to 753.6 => 18.0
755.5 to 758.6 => 18.4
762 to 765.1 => 18.5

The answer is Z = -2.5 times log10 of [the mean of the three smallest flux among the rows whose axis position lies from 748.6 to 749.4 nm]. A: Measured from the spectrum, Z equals -3.15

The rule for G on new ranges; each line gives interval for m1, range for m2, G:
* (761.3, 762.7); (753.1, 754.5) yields 37.7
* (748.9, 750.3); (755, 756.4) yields 39.3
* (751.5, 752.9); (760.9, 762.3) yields 35.5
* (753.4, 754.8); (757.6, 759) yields 39.0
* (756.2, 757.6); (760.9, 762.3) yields 36.4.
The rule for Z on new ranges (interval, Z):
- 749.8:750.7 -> -3.09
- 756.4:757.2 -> -3.02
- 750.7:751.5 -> -3.02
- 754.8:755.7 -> -3.13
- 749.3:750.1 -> -3.17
